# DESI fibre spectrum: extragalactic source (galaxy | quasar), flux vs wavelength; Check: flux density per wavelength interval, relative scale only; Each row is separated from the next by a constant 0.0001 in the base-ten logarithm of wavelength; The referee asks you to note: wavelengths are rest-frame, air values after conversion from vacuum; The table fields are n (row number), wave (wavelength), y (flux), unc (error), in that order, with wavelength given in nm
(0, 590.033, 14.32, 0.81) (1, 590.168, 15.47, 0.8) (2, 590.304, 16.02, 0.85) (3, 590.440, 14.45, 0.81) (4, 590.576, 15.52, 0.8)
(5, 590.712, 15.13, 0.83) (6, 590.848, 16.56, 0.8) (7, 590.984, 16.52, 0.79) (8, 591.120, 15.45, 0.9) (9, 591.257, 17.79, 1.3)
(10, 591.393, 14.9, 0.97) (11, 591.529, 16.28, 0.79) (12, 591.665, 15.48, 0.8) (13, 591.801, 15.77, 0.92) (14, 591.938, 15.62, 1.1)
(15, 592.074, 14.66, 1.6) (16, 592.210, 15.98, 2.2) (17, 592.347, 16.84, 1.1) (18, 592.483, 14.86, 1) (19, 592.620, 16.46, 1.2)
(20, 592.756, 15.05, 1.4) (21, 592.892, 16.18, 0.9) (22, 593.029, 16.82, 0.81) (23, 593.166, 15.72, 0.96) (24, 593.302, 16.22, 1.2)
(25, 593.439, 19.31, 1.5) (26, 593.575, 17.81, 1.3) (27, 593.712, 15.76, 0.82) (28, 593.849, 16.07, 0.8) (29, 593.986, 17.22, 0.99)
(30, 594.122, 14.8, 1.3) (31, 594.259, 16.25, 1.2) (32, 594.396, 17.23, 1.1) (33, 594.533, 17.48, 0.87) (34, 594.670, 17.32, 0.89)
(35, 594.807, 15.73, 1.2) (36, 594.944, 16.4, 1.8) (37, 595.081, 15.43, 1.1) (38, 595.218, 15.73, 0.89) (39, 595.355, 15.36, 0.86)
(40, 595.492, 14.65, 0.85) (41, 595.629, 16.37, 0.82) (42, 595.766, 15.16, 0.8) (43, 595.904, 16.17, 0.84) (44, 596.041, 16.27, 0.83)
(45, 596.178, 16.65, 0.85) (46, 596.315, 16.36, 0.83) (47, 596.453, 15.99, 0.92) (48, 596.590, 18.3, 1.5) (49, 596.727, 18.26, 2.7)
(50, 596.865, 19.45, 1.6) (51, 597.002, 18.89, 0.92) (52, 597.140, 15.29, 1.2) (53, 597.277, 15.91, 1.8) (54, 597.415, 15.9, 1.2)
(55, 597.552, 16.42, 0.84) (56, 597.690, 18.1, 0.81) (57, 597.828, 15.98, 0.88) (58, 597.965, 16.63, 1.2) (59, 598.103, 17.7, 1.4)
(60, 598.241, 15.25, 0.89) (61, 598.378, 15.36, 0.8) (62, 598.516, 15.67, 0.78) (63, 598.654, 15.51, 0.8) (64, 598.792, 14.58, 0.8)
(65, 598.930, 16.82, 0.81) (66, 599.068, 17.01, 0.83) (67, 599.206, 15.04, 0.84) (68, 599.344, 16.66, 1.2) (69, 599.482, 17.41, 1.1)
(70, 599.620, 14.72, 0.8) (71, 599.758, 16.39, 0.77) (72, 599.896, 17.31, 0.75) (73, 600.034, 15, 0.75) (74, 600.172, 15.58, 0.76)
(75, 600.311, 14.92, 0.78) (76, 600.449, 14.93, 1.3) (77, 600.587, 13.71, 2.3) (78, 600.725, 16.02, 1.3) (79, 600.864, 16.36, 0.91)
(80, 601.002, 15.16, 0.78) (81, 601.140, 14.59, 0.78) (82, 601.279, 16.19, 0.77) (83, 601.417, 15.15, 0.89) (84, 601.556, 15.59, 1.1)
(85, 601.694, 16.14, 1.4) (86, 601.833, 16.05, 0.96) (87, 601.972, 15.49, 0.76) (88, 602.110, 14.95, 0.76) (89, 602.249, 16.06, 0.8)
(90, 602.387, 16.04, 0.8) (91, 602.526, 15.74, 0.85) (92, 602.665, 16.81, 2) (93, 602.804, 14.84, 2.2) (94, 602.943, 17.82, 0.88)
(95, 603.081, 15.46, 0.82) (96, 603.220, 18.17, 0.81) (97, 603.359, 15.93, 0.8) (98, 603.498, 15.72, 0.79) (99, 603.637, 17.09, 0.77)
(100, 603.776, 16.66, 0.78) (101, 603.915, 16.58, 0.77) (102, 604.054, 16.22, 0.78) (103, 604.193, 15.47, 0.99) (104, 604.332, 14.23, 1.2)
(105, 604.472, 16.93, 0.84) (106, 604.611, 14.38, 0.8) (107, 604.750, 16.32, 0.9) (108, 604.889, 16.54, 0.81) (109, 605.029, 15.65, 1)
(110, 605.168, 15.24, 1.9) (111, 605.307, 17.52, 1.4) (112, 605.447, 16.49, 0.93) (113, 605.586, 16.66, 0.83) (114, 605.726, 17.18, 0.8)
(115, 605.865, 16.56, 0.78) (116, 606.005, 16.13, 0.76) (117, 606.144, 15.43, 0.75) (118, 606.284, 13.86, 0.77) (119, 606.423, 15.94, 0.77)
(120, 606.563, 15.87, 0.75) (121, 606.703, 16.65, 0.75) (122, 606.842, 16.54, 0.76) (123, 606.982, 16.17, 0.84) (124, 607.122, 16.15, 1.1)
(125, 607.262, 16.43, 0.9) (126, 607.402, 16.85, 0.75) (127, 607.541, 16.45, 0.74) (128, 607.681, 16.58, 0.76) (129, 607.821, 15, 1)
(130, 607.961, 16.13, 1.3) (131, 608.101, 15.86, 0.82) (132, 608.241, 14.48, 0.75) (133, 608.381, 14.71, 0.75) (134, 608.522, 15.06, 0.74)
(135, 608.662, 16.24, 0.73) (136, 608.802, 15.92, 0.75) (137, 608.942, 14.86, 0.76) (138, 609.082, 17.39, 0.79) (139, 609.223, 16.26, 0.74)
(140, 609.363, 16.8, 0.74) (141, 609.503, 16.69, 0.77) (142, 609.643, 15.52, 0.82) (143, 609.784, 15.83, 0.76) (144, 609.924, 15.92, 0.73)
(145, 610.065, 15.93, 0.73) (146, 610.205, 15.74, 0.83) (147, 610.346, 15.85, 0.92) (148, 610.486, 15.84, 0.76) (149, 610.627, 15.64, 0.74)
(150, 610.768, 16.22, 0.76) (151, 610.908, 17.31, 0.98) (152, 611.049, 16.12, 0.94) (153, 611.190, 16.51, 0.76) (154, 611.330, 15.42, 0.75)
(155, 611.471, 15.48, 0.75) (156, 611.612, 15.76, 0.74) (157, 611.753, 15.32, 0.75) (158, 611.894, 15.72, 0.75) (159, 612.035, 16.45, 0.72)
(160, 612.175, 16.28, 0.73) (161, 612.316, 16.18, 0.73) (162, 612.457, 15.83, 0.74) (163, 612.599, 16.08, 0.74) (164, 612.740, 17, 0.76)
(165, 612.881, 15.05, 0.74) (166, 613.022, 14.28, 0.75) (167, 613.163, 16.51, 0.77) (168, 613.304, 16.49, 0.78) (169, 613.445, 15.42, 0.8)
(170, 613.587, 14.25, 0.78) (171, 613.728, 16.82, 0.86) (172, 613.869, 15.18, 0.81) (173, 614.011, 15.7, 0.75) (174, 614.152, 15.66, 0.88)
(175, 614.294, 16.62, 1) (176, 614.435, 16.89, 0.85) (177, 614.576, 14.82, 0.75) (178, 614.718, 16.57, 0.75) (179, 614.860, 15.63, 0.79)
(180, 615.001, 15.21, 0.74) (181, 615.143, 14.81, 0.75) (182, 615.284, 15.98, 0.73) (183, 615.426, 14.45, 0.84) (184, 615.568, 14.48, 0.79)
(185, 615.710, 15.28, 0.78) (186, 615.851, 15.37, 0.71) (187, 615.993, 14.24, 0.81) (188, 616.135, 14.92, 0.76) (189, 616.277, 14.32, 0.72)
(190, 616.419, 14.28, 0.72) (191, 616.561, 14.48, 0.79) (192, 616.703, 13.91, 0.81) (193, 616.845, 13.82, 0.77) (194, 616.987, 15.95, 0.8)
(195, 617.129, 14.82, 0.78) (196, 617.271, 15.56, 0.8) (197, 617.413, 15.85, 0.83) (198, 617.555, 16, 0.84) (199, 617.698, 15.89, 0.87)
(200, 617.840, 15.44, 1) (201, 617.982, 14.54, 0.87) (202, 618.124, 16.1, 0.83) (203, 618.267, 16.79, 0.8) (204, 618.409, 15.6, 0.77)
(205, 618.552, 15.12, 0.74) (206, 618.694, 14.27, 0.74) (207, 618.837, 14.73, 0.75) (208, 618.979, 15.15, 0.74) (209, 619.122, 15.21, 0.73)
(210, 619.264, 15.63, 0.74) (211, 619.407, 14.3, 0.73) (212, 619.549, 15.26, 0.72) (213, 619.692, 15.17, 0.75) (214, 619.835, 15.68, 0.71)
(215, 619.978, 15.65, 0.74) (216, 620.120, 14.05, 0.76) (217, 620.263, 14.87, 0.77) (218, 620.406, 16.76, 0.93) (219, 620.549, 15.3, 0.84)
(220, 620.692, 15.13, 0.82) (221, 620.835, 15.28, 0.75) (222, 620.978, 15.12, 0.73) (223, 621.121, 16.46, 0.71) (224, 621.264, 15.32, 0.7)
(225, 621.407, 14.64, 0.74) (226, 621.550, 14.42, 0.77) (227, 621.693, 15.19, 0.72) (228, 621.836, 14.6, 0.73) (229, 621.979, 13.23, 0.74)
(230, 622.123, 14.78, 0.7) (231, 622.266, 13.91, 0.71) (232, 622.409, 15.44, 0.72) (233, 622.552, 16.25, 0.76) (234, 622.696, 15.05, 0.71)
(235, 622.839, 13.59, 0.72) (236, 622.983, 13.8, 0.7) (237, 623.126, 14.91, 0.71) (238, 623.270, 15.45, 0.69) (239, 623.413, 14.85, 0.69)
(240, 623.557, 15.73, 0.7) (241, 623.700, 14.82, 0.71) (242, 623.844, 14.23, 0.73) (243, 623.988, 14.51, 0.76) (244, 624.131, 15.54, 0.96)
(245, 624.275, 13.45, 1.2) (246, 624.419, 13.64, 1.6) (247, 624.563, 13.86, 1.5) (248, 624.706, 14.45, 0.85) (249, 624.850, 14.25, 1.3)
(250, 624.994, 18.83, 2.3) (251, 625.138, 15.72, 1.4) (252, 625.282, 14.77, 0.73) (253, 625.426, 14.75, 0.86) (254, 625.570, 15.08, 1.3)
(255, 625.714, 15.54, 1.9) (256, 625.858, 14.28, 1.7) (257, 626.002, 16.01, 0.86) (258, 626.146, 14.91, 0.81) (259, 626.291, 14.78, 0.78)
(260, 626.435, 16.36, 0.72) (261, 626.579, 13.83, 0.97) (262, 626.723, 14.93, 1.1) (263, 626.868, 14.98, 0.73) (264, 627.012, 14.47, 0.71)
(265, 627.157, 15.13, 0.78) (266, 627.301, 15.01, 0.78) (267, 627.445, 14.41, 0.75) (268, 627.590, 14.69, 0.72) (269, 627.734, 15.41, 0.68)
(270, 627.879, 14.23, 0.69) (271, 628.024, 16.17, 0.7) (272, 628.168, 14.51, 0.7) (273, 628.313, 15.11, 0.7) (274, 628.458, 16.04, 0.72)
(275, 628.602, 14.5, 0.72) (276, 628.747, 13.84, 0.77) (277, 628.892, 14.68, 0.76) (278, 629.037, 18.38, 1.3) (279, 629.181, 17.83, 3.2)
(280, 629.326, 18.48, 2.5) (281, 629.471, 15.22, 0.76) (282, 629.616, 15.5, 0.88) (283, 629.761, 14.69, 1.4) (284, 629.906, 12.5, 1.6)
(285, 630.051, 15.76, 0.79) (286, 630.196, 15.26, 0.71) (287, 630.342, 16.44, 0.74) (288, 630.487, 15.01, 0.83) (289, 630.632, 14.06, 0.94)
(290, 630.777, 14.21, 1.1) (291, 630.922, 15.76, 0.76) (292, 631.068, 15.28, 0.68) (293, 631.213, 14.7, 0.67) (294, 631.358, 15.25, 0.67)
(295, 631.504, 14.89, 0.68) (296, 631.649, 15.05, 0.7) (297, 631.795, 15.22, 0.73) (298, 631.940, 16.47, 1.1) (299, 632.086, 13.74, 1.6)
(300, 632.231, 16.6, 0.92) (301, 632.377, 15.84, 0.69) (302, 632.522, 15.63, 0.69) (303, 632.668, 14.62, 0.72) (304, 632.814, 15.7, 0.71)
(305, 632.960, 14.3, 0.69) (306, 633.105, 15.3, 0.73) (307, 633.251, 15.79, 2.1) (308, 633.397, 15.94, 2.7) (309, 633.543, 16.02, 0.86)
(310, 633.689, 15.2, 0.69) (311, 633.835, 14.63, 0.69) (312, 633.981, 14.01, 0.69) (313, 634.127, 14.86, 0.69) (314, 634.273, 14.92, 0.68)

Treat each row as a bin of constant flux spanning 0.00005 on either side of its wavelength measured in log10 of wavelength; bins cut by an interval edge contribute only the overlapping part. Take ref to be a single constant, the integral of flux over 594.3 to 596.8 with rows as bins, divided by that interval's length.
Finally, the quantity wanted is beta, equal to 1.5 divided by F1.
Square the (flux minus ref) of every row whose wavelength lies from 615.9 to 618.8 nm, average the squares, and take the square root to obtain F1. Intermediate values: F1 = 1.53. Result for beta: 0.98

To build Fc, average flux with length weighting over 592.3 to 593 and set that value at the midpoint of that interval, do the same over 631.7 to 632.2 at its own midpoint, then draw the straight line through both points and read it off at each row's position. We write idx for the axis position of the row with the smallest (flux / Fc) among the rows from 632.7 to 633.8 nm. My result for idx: 632.960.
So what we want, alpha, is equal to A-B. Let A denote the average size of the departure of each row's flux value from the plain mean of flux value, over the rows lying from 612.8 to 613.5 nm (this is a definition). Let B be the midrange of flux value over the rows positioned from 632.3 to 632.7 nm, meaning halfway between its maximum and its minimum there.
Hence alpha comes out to -14.5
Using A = 0.76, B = 15.2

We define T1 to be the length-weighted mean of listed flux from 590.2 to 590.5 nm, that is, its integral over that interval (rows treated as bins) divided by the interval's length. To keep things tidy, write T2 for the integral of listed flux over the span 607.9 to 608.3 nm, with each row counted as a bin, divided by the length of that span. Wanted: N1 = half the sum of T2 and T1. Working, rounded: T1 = 15.3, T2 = 15.5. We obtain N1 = 15.4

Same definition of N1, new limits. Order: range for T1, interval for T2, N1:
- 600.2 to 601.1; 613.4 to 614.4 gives 15.4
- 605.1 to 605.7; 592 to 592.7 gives 16.1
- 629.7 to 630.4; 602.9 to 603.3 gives 16.0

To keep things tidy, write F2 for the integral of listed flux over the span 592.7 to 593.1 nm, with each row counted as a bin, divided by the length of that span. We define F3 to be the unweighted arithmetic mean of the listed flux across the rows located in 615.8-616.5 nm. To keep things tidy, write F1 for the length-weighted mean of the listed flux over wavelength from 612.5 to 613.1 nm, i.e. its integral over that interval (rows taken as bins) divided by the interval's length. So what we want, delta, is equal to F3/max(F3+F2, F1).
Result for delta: 0.477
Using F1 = 15.6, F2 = 16.0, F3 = 14.6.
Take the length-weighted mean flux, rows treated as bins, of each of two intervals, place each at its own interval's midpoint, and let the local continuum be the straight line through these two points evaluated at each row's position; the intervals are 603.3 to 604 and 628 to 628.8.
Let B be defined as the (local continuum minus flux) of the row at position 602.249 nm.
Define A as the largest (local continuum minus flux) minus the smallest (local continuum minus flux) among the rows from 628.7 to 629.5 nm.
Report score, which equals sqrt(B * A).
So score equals 1.4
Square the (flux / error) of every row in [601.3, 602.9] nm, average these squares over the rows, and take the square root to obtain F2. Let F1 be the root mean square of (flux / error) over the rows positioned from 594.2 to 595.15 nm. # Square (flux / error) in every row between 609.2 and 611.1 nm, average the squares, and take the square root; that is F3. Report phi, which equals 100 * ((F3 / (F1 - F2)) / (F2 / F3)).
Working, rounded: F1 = 15.4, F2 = 16.4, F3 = 20.4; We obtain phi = -2481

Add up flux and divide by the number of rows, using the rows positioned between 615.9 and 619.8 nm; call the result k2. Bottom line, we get 15.1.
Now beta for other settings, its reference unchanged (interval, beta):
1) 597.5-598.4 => 1.47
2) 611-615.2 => 1.61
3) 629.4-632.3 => 0.93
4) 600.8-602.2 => 1.51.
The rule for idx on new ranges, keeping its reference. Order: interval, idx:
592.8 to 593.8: 593.166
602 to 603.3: 602.804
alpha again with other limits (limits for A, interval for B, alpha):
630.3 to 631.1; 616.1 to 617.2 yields -14.2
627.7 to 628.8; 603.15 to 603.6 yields -16.2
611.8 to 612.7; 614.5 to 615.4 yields -15.5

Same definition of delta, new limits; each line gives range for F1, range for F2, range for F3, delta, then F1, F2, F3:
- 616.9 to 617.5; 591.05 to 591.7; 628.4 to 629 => 0.480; 15.5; 16.0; 14.8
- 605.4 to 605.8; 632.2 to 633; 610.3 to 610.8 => 0.507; 16.8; 15.4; 15.9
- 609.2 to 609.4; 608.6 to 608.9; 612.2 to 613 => 0.501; 16.6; 16.0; 16.0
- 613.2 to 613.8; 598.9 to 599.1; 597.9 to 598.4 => 0.490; 15.8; 16.9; 16.2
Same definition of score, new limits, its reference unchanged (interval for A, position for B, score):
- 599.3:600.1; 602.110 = 2.0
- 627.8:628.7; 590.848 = 1.1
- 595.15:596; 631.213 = 0.5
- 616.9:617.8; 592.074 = 1.7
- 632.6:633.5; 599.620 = 1.8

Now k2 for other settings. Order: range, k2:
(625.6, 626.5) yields 15.3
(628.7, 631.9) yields 15.4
